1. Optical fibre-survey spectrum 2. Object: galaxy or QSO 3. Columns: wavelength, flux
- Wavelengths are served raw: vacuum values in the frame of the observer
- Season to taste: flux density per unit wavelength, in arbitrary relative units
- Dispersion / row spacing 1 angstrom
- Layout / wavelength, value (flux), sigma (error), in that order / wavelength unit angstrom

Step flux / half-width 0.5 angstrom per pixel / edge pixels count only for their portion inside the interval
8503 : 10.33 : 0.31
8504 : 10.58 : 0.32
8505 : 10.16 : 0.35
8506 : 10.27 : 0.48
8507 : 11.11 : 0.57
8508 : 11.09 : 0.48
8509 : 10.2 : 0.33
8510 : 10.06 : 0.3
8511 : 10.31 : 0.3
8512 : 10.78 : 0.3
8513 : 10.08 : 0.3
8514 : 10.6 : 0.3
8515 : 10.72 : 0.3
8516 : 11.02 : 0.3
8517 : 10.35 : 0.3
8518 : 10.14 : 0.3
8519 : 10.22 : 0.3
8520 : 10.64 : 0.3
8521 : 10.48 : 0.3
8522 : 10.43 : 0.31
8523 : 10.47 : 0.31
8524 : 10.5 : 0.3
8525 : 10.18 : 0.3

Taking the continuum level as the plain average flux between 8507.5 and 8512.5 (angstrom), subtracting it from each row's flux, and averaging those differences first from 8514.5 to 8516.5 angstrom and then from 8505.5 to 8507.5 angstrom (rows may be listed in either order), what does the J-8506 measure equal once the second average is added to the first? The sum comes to 0.58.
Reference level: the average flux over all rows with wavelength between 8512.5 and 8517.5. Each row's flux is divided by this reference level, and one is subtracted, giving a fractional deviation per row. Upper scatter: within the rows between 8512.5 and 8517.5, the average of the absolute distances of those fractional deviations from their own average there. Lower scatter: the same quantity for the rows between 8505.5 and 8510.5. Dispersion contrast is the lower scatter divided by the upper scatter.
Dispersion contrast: 1.6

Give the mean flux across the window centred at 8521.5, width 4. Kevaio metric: 10.5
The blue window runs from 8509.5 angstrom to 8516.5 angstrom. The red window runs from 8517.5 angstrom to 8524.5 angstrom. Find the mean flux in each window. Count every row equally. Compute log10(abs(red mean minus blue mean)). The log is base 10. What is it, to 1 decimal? -1.0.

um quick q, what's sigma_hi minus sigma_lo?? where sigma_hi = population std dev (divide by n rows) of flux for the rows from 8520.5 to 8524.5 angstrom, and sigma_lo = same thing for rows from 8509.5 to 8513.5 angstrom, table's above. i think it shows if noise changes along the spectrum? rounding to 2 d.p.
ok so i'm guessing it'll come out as -0.26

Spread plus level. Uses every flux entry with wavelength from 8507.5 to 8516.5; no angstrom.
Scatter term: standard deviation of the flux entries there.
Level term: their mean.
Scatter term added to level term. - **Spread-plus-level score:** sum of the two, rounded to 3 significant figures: 10.9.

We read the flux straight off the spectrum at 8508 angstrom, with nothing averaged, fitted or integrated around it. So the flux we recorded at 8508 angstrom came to 11.09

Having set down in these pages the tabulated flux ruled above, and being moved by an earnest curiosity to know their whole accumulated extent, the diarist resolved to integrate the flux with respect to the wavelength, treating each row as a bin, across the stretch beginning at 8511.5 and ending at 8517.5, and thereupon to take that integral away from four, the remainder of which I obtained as -60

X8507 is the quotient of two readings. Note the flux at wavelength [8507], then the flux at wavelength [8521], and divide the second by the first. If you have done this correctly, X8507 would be 0.94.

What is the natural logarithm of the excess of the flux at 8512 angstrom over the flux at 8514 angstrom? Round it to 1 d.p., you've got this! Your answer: -1.7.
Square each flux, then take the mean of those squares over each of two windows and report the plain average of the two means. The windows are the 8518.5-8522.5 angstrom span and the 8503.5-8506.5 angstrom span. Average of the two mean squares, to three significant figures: 108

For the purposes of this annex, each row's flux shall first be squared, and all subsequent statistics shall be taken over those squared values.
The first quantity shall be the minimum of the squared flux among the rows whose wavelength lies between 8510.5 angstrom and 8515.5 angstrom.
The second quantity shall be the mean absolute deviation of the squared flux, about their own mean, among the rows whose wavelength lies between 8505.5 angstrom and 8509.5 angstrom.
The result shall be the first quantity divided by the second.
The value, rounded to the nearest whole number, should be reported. 11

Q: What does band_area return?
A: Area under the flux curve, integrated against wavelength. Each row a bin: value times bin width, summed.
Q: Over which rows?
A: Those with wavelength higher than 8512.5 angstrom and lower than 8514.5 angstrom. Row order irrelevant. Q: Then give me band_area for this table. 21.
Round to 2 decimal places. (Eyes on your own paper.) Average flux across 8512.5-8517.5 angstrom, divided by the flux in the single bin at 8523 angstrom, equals 1.01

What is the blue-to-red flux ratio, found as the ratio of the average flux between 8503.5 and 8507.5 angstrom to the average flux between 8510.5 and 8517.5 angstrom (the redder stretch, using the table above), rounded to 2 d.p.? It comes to 1.00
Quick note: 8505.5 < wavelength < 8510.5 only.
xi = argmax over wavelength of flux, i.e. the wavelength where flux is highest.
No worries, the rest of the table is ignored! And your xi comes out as 8507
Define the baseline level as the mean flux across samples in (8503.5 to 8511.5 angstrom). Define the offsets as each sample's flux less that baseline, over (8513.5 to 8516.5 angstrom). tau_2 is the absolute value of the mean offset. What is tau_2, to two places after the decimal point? 0.31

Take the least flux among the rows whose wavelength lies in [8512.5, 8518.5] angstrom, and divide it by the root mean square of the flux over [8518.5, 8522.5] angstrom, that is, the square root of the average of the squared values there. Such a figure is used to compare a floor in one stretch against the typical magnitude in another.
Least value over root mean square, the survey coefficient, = 0.965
